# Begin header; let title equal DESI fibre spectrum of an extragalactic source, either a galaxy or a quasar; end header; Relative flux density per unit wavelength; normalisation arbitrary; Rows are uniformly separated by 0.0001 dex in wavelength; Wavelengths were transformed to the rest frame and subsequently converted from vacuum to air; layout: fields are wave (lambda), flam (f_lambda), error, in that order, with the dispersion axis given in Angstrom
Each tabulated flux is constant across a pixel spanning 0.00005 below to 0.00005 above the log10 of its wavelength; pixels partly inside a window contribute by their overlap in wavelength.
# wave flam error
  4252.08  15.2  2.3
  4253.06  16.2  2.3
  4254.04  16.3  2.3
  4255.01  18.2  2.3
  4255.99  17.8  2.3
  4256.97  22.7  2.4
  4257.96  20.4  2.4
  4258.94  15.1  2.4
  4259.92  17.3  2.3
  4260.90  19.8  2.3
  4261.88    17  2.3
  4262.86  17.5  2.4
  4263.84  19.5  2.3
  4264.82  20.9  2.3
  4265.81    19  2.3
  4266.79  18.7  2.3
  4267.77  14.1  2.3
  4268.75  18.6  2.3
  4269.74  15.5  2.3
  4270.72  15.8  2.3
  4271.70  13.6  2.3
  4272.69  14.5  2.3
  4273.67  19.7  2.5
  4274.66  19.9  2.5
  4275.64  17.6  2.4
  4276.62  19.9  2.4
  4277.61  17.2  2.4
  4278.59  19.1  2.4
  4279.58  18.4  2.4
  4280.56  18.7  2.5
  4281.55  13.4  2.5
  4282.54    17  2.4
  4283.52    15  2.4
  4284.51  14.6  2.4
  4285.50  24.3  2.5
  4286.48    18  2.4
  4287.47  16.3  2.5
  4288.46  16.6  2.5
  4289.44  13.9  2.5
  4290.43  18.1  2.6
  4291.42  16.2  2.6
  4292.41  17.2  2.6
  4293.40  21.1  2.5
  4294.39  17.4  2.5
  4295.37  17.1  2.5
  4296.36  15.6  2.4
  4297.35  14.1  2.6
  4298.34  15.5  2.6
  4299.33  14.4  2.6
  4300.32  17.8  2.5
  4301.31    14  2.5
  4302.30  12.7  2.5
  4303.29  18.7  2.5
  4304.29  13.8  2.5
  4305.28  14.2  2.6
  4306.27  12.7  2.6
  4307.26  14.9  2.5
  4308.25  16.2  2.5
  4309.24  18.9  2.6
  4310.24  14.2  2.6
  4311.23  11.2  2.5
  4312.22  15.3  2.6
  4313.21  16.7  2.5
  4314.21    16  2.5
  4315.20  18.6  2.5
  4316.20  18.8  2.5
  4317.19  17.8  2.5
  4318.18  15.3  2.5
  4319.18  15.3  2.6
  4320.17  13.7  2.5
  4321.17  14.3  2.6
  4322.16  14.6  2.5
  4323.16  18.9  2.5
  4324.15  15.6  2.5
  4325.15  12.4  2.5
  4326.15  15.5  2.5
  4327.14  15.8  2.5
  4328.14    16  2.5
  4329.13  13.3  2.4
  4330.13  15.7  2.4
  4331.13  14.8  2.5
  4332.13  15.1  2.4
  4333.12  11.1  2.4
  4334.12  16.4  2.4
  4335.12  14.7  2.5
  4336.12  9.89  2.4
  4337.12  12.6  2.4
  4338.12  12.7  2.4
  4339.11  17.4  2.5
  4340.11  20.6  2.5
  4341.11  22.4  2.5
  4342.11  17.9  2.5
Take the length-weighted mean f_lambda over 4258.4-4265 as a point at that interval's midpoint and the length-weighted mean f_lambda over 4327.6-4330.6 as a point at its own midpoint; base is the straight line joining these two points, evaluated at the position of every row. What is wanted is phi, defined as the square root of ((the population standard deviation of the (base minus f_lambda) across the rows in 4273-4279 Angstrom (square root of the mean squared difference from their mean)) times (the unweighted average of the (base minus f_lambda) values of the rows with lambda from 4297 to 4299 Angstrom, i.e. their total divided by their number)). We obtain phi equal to 1.3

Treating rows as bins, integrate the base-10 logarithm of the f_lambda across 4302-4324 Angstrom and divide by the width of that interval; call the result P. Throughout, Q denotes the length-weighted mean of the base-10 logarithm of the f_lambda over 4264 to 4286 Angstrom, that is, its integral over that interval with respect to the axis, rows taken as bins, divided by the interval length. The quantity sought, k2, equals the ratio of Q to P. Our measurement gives 1.04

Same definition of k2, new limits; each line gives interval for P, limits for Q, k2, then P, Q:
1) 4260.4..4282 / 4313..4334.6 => 0.95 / 1.24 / 1.19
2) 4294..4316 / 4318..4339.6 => 0.98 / 1.19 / 1.16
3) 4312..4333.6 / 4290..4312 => 1.00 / 1.19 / 1.19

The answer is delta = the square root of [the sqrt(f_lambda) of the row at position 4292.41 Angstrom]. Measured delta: 2.04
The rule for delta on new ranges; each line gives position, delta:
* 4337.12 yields 1.88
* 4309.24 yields 2.09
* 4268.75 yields 2.08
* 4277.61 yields 2.04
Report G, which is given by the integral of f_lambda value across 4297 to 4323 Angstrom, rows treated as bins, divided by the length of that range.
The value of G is 15.4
